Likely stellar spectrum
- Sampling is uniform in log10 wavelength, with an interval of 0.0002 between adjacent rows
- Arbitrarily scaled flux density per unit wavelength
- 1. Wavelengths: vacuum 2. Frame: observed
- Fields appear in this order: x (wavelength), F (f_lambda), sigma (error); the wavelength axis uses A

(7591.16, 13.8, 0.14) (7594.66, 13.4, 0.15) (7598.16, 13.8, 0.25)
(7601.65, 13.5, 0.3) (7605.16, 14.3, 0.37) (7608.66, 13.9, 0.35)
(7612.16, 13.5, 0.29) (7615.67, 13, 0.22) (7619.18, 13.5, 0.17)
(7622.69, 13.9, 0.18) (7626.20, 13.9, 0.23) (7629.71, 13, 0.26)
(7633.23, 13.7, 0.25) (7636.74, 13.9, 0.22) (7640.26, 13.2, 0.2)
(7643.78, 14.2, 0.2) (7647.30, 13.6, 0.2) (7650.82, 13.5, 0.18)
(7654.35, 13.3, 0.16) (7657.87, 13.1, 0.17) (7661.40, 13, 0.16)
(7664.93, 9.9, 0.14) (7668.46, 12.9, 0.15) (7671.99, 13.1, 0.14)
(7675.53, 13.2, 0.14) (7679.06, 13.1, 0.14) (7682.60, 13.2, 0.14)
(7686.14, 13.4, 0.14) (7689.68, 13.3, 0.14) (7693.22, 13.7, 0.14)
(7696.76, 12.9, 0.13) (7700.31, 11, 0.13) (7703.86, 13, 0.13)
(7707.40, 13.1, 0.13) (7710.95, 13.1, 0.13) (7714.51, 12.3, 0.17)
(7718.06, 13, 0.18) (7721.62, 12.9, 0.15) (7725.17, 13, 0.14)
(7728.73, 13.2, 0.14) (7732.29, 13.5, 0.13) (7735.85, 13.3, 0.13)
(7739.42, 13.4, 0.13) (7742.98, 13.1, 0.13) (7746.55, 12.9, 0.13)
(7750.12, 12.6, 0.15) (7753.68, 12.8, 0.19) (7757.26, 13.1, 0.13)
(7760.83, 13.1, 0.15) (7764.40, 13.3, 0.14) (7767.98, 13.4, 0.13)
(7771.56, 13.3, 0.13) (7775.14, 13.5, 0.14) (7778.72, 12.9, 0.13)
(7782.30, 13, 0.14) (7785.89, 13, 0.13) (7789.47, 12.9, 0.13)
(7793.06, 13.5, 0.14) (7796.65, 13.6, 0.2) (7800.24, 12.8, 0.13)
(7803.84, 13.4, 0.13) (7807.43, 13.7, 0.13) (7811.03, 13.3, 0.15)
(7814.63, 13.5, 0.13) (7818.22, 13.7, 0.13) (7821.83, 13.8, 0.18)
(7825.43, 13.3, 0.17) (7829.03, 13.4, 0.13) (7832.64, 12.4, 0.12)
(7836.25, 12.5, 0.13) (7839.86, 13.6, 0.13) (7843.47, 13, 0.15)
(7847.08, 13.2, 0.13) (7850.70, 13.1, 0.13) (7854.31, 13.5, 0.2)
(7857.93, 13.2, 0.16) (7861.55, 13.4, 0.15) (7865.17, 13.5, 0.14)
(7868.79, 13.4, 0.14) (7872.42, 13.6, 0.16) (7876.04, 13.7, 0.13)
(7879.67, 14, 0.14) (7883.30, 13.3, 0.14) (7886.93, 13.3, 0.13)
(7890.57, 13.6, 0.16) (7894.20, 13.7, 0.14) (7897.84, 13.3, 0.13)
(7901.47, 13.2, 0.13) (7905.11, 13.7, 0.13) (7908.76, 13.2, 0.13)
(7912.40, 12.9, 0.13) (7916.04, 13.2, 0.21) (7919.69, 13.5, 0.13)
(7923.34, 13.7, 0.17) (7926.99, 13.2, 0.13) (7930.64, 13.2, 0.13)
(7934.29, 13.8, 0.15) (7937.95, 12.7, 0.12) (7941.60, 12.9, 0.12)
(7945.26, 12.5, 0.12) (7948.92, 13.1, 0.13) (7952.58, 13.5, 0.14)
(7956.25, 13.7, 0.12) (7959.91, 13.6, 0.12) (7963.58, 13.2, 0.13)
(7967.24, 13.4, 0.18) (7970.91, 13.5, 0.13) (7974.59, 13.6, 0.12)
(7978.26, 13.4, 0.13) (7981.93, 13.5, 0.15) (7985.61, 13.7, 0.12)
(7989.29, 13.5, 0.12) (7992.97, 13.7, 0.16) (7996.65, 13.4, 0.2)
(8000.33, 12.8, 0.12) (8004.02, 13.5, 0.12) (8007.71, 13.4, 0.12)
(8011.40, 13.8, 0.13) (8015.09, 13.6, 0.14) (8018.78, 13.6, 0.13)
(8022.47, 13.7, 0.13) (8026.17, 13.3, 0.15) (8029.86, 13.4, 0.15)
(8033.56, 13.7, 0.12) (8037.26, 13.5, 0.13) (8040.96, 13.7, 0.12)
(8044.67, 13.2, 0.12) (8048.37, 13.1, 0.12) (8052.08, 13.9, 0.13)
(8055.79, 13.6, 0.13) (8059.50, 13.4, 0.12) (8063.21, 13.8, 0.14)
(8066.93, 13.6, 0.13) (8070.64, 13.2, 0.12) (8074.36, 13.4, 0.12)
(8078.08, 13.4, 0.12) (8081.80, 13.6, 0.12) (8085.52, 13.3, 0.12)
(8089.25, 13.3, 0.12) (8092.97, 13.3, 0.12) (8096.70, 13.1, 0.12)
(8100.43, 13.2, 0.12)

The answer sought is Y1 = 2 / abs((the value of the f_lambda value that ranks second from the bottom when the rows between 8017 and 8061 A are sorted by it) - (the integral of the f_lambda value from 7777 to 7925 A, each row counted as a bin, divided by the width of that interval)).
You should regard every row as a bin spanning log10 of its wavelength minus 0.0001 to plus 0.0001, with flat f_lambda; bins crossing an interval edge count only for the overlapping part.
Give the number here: 15.5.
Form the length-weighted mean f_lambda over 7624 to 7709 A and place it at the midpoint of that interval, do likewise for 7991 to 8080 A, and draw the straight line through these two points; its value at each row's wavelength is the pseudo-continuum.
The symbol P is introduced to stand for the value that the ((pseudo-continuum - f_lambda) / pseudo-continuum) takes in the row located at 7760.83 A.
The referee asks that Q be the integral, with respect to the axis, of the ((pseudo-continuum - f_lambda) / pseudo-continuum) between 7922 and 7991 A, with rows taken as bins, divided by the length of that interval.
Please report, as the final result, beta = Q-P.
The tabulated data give 0.00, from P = 0.007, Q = 0.004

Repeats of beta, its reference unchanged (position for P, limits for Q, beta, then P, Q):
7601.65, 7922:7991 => 0.04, -0.036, 0.004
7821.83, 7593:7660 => 0.00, -0.041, -0.041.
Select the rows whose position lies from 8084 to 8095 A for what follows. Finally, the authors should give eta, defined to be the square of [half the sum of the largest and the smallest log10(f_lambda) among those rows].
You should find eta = 1.263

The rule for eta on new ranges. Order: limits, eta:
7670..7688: 1.259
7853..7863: 1.267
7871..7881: 1.299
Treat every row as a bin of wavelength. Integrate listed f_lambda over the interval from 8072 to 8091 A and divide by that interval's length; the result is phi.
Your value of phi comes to 13.4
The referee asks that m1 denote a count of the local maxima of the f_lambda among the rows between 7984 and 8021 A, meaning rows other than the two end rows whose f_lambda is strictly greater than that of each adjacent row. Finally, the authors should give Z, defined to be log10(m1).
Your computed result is 0.48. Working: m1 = 3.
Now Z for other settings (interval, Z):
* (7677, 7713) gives 0.30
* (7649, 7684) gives 0.00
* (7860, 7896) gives 0.30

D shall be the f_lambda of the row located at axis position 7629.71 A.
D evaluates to 13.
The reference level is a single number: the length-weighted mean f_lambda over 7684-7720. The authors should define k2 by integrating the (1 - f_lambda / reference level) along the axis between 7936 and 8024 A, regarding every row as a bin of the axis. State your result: -3.5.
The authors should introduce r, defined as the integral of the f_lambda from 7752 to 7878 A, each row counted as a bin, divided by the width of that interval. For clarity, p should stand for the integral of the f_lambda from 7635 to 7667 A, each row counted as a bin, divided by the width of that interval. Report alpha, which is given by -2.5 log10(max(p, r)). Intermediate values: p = 13.1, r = 13.3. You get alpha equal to -2.81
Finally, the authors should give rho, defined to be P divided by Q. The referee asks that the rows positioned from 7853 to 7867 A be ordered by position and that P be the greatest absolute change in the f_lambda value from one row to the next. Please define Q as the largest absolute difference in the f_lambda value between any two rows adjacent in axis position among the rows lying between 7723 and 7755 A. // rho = 1.0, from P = 0.30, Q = 0.30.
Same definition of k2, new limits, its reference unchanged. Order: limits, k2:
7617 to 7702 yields -1.7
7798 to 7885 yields -3.1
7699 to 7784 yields -0.8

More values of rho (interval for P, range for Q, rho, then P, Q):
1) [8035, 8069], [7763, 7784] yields 1.3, 0.80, 0.60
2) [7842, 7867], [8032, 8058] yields 0.5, 0.40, 0.80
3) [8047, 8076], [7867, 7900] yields 1.1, 0.80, 0.70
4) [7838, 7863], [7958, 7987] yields 1.5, 0.60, 0.40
